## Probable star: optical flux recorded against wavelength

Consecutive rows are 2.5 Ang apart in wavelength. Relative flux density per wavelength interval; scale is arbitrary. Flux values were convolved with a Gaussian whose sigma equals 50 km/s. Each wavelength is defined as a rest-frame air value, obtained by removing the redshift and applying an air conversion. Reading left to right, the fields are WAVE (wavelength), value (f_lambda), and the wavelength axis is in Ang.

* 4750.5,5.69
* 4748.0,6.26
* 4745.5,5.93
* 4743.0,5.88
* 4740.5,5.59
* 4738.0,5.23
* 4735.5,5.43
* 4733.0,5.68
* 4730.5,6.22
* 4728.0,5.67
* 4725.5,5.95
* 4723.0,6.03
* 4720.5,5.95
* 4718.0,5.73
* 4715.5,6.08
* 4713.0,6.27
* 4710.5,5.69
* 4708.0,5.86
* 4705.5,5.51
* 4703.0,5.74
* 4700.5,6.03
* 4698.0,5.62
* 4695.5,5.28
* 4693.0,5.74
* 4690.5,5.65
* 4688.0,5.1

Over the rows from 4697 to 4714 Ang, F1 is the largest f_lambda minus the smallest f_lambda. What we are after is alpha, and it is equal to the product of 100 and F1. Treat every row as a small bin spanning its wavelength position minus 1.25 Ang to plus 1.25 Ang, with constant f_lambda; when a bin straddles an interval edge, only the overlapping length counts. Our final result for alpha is 76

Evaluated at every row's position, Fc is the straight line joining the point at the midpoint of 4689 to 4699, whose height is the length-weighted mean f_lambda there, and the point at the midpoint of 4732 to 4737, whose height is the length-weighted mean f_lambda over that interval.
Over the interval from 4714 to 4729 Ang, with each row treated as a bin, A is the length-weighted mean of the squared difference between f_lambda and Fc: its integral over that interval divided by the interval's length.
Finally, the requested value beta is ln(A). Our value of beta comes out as -1.8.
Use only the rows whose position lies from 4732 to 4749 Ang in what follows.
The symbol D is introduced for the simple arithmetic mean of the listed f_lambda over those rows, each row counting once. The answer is 5.71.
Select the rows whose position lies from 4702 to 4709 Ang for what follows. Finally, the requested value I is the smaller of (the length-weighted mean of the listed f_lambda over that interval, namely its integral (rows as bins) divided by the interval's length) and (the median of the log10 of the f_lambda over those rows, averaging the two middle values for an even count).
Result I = 0.759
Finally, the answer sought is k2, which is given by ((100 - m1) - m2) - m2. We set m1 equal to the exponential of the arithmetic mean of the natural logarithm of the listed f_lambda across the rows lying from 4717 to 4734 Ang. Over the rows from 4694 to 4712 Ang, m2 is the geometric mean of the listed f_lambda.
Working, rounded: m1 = 5.89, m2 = 5.67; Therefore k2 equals 82.8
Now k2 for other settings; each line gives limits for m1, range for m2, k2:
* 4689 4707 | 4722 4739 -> 82.9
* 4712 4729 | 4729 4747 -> 82.6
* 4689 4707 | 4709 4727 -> 82.4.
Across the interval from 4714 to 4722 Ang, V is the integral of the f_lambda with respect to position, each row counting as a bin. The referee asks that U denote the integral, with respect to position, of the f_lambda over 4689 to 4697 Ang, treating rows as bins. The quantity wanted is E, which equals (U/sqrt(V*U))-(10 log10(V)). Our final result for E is -15.8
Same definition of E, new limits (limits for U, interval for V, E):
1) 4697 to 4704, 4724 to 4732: -15.8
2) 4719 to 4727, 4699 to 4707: -15.6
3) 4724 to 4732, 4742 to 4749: -15.2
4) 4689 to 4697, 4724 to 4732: -15.8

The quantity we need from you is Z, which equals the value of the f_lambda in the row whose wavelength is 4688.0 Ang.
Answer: 5.1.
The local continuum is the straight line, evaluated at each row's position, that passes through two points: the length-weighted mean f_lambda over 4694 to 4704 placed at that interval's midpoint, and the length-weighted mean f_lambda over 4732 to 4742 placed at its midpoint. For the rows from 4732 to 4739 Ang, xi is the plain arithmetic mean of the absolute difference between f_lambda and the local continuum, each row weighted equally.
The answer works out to 0.16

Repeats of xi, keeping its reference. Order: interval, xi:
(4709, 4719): 0.35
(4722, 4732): 0.43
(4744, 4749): 0.65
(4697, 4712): 0.16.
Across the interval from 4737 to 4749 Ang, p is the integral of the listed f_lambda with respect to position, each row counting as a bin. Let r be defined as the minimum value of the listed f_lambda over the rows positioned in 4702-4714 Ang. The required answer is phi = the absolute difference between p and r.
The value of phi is 63.8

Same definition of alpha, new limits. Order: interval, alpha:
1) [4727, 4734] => 55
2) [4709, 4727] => 58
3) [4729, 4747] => 99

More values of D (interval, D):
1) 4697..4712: 5.74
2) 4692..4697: 5.51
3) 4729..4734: 5.95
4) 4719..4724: 5.99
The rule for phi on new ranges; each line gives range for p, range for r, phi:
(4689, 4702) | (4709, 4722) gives 67.8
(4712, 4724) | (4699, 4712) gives 66.6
